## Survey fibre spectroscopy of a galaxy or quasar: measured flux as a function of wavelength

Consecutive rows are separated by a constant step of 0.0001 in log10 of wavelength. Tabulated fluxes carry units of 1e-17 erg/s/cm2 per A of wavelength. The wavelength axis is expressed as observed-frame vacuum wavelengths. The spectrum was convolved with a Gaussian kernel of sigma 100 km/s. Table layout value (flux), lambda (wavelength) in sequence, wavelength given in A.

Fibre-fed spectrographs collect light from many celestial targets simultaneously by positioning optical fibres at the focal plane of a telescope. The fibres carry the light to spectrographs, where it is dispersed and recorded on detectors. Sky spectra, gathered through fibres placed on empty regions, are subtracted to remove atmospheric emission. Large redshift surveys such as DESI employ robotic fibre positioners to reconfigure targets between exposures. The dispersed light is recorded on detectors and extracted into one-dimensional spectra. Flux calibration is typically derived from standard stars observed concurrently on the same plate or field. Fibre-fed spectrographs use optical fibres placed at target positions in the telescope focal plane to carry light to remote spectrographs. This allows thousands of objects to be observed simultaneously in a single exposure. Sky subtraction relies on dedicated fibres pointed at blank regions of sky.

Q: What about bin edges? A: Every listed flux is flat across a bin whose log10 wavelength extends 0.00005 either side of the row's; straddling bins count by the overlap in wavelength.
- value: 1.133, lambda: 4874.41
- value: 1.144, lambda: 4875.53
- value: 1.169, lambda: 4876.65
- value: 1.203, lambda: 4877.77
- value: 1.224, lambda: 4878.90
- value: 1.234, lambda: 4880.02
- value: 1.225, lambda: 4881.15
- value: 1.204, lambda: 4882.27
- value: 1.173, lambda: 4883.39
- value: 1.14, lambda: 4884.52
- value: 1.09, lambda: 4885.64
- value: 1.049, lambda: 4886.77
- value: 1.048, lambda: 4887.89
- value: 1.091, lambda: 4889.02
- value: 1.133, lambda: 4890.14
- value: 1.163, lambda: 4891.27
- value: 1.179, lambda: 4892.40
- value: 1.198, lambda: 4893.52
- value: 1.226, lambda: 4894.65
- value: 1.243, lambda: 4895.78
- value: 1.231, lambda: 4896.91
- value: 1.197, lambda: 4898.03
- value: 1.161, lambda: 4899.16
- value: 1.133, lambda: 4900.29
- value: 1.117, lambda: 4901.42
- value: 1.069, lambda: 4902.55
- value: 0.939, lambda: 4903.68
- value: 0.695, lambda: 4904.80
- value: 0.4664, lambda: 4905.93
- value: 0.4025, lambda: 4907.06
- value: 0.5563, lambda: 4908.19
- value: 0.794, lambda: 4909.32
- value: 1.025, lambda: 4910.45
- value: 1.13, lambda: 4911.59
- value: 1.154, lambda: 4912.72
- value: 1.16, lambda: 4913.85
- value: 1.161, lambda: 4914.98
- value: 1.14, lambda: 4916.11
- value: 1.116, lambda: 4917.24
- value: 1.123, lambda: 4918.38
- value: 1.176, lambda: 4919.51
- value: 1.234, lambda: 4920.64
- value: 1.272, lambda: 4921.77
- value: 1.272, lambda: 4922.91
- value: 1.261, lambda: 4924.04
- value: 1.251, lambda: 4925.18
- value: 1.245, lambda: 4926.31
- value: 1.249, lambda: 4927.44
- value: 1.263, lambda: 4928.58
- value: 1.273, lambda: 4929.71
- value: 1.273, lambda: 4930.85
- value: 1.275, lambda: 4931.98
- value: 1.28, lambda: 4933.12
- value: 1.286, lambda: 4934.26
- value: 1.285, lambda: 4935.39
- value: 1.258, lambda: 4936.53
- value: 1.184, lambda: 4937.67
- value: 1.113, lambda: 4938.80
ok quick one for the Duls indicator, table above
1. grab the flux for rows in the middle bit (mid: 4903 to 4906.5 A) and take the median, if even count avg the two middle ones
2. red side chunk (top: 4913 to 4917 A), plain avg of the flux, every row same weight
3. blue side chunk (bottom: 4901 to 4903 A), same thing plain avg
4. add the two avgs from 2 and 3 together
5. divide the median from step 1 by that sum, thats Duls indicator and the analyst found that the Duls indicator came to 0.31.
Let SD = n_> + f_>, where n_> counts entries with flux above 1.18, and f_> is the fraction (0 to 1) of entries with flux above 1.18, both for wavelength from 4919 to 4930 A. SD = 10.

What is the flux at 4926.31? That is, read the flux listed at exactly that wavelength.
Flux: 1.245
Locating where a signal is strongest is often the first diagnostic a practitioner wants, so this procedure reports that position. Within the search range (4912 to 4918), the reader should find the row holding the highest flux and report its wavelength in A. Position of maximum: 4914.98 A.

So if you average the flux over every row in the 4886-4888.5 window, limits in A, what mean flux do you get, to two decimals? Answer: 1.05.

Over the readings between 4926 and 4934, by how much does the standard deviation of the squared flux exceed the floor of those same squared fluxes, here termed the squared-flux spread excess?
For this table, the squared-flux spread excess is -1.52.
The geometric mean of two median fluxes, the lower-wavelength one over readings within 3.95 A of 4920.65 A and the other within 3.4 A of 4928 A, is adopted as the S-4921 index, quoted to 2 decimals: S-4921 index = 1.25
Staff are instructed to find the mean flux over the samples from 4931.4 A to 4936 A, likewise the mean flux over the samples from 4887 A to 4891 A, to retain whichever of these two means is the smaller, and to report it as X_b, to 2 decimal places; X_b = 1.09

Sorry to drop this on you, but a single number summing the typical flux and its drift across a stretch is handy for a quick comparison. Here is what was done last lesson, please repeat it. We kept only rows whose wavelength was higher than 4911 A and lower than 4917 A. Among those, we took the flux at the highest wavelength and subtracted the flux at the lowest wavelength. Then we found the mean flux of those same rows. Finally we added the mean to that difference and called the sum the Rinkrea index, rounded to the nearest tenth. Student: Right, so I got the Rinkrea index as 1.2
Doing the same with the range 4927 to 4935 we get 1.3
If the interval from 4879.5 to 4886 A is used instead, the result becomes 1.0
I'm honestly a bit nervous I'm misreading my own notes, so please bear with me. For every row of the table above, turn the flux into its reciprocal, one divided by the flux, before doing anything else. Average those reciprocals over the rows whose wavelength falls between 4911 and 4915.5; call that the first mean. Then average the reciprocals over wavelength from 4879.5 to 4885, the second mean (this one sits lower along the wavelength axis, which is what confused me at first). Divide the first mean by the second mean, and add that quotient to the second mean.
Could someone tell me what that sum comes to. 1.87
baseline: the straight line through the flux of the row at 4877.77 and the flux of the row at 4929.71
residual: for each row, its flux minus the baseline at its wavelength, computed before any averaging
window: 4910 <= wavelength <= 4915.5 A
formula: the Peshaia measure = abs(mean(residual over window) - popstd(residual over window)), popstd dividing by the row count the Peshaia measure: 0.17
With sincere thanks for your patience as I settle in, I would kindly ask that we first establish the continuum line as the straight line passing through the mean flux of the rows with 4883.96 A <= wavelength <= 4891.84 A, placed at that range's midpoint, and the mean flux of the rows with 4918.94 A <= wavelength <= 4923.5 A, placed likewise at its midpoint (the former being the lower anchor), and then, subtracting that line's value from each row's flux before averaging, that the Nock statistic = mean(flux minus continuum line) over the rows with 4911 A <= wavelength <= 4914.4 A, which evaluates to -0.06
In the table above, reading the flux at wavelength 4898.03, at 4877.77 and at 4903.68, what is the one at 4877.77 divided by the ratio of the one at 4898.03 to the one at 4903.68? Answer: 0.9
